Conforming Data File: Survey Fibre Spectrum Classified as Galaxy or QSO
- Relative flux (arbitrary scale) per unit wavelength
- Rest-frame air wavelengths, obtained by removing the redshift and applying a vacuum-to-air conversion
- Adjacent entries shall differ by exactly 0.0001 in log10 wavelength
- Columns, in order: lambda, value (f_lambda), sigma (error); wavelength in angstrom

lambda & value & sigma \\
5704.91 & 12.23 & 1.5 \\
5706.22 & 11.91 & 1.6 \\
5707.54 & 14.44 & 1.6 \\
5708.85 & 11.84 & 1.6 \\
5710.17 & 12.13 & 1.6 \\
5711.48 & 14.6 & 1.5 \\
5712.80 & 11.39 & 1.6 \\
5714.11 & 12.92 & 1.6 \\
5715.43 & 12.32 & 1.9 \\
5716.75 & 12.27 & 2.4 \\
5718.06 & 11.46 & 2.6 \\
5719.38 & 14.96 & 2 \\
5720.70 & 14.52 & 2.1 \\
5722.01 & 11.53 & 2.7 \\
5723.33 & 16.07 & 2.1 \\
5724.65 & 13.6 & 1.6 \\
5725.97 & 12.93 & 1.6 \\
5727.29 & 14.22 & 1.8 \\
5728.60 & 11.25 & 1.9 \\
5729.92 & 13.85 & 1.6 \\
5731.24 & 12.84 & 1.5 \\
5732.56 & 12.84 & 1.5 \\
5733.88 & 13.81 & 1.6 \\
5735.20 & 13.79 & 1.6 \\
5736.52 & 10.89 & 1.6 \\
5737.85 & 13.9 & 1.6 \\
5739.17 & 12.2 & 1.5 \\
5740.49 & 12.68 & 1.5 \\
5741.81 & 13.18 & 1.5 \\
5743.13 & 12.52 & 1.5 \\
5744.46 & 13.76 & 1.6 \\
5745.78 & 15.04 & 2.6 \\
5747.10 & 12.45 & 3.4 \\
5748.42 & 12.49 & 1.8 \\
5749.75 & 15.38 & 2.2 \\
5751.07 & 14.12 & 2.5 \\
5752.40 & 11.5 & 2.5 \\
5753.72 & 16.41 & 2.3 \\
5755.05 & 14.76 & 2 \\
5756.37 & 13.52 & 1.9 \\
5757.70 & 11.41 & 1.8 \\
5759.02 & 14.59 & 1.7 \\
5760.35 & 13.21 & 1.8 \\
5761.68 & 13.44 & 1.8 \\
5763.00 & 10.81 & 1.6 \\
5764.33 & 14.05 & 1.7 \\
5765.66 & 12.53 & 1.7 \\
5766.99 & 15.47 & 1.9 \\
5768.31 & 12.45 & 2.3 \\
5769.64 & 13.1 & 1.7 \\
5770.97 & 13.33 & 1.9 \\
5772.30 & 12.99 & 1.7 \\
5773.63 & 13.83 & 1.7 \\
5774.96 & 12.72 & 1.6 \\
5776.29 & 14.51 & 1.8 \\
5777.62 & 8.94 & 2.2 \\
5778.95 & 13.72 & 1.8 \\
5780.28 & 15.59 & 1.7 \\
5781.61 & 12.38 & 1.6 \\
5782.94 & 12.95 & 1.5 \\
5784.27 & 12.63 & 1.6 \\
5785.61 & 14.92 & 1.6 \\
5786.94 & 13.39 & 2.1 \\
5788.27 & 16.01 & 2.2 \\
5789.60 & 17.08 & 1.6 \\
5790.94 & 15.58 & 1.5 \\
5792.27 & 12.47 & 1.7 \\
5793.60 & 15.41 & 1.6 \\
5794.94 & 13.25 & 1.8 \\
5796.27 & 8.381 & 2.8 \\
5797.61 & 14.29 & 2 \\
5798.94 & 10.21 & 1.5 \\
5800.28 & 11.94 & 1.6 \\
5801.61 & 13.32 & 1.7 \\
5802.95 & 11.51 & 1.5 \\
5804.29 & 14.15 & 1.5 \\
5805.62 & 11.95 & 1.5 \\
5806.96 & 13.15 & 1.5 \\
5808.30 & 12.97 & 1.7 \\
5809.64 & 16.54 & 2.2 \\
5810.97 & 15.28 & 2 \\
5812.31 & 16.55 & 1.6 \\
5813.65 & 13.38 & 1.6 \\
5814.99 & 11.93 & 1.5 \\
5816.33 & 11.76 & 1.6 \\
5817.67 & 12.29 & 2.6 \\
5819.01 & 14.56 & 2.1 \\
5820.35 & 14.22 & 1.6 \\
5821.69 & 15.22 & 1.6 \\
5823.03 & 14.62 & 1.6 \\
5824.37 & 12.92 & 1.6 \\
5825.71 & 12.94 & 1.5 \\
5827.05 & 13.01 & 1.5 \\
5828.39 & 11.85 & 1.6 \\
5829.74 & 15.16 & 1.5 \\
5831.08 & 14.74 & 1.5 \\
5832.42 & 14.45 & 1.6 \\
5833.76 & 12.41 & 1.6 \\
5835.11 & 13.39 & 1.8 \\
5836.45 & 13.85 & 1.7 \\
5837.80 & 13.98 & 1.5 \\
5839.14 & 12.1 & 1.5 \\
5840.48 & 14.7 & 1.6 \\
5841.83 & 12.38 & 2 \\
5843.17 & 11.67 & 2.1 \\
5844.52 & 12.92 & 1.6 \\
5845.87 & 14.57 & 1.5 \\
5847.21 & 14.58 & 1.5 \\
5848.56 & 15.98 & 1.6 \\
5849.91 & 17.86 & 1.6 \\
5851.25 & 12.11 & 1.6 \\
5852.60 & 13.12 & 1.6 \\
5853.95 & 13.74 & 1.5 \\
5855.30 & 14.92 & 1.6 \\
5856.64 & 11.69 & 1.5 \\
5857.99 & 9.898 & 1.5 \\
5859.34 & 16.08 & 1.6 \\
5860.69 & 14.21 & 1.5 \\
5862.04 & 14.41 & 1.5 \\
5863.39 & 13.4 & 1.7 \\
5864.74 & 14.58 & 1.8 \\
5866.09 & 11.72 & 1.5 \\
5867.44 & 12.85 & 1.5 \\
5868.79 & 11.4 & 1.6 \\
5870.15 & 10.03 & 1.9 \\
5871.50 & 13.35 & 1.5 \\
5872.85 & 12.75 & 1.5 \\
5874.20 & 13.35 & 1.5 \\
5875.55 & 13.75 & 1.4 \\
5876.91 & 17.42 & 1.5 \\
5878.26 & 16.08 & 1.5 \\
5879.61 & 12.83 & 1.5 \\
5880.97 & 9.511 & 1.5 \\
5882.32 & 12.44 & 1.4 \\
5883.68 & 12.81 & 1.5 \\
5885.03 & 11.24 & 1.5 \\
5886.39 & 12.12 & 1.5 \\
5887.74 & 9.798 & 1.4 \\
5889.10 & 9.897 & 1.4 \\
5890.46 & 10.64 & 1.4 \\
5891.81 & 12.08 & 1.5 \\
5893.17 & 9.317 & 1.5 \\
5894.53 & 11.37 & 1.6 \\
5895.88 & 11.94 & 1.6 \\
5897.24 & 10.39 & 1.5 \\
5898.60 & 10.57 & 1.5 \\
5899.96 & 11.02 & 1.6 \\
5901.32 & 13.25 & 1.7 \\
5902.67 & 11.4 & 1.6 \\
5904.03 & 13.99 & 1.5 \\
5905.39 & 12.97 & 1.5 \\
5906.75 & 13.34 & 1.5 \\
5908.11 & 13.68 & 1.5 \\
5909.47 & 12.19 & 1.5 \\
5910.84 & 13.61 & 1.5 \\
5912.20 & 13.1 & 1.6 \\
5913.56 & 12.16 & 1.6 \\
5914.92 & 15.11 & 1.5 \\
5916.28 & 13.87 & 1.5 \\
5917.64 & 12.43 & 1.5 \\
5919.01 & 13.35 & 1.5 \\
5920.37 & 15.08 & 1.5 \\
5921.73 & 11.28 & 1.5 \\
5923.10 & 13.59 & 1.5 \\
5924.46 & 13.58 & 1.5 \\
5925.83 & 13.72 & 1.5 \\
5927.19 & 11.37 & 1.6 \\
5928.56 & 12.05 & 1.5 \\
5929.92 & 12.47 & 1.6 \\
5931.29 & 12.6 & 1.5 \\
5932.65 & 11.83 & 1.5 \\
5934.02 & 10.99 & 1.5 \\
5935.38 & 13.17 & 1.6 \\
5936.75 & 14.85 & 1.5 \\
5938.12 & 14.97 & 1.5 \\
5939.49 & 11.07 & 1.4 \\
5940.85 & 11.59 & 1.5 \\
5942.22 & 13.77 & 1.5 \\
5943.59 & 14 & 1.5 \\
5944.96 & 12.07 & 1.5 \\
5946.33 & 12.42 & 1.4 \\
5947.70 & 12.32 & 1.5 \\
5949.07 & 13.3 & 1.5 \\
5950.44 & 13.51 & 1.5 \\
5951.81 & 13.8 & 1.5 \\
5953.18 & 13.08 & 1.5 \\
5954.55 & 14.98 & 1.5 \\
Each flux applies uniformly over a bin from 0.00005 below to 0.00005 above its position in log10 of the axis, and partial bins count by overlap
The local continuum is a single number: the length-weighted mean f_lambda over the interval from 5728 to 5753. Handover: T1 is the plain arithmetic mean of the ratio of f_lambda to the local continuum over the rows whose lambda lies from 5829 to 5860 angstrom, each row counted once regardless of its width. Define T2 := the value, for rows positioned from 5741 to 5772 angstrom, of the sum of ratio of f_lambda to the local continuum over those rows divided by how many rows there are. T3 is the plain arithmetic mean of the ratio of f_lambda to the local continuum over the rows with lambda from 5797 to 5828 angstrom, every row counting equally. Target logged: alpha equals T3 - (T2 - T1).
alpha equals 1.05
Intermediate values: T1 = 1.05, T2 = 1.03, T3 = 1.03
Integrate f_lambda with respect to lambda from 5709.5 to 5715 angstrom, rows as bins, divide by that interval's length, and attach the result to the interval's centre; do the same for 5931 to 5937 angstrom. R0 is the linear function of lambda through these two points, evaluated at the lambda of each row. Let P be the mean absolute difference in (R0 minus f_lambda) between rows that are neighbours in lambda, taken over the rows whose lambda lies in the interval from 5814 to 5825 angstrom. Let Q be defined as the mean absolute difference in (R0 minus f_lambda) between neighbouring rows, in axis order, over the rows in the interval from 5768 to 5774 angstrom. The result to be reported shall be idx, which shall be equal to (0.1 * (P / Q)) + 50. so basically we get 50.2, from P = 0.9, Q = 0.5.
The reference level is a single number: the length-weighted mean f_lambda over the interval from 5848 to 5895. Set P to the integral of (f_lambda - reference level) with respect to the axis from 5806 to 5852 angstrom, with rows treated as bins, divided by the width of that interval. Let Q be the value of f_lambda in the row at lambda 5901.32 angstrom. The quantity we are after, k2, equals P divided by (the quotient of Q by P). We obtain 0.075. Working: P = 1.0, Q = 13.25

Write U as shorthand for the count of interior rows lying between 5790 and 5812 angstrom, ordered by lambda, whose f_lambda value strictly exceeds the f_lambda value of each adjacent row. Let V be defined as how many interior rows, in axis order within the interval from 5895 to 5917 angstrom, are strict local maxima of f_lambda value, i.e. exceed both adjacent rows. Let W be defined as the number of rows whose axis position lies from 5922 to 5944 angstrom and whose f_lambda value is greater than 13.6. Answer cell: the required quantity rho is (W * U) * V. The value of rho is 150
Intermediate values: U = 6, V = 5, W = 5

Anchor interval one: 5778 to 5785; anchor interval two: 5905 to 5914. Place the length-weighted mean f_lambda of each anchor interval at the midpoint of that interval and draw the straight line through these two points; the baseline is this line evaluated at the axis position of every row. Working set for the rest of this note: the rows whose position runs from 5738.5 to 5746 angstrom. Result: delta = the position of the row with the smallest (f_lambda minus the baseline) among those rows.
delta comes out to 5739.17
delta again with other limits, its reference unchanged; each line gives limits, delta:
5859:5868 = 5866.09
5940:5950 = 5940.85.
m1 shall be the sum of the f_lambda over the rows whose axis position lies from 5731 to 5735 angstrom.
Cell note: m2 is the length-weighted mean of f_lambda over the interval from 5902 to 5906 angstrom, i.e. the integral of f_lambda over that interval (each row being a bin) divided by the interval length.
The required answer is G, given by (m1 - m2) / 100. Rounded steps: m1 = 39.5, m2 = 12.8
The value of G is 0.27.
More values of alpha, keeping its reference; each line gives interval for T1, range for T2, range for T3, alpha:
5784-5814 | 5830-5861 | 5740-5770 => 1.02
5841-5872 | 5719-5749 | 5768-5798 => 1.04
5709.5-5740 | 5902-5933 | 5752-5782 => 1.02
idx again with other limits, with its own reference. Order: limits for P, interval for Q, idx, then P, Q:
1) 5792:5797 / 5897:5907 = 50.3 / 3.3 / 1.2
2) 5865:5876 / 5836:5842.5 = 50.1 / 1.3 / 1.7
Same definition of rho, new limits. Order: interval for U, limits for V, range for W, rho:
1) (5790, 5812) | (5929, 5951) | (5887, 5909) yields 48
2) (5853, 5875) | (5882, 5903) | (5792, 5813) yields 180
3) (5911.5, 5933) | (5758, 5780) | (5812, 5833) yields 240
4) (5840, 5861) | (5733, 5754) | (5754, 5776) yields 60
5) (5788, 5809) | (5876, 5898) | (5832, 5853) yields 192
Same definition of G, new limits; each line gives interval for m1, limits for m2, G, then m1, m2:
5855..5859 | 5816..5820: 0.23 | 36.5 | 13.1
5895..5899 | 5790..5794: 0.18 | 32.9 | 14.6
